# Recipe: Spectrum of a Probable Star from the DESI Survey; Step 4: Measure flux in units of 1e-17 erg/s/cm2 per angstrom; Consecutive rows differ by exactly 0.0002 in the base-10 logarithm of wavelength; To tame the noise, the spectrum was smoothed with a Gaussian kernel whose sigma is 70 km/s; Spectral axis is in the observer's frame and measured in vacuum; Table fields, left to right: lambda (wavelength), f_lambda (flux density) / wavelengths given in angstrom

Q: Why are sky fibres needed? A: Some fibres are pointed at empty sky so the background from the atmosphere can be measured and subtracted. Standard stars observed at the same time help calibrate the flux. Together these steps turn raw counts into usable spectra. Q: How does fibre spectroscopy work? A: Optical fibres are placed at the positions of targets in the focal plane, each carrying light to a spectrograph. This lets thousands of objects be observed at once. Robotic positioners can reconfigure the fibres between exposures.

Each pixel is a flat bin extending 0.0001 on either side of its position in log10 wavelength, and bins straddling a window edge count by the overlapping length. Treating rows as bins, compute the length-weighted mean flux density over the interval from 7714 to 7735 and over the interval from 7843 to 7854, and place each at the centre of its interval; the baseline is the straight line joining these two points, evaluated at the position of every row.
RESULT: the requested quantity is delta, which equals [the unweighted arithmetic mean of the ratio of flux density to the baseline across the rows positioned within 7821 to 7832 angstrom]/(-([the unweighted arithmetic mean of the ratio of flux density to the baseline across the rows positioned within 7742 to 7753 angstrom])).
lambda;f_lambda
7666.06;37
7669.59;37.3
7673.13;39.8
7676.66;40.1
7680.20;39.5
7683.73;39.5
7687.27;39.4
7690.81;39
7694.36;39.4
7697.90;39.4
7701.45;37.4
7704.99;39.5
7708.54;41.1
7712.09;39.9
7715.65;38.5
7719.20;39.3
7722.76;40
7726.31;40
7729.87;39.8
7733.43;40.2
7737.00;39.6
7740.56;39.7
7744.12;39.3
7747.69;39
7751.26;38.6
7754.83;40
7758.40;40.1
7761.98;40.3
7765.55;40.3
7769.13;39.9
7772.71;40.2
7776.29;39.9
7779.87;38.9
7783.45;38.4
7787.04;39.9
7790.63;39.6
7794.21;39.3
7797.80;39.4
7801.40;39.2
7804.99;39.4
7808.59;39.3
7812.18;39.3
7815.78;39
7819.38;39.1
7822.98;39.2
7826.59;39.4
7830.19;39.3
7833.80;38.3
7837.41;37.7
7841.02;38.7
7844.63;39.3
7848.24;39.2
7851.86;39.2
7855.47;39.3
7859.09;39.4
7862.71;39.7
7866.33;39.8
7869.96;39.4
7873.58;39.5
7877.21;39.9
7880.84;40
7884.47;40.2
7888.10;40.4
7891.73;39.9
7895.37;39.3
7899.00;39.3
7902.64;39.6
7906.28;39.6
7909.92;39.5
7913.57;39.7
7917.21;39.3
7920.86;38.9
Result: -1.01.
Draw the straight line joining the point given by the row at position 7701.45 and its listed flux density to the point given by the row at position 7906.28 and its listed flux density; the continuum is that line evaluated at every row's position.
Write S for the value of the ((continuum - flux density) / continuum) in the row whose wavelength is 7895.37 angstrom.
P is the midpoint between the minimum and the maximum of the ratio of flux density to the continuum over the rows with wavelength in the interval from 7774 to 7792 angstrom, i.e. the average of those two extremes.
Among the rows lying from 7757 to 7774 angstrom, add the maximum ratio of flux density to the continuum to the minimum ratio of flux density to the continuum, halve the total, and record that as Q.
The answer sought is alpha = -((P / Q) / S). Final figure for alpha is -210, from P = 1.02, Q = 1.05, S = 0.00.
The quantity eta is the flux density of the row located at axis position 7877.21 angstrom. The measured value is 39.9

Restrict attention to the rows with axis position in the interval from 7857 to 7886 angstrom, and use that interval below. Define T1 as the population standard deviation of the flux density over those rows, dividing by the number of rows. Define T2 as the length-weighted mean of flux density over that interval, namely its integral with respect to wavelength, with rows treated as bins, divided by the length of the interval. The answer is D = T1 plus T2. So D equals 40.0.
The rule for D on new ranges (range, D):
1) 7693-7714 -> 40.5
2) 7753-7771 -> 40.3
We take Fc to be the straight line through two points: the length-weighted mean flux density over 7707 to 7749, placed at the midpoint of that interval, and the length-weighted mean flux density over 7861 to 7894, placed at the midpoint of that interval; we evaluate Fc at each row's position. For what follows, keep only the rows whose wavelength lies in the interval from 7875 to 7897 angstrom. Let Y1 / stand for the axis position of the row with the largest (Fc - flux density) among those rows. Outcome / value 7895.37 angstrom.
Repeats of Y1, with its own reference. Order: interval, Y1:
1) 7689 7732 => 7701.45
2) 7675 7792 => 7701.45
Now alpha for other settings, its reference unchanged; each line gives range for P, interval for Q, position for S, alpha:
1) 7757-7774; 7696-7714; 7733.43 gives 15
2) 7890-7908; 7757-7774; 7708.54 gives 10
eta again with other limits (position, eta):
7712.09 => 39.9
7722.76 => 40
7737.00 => 39.6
